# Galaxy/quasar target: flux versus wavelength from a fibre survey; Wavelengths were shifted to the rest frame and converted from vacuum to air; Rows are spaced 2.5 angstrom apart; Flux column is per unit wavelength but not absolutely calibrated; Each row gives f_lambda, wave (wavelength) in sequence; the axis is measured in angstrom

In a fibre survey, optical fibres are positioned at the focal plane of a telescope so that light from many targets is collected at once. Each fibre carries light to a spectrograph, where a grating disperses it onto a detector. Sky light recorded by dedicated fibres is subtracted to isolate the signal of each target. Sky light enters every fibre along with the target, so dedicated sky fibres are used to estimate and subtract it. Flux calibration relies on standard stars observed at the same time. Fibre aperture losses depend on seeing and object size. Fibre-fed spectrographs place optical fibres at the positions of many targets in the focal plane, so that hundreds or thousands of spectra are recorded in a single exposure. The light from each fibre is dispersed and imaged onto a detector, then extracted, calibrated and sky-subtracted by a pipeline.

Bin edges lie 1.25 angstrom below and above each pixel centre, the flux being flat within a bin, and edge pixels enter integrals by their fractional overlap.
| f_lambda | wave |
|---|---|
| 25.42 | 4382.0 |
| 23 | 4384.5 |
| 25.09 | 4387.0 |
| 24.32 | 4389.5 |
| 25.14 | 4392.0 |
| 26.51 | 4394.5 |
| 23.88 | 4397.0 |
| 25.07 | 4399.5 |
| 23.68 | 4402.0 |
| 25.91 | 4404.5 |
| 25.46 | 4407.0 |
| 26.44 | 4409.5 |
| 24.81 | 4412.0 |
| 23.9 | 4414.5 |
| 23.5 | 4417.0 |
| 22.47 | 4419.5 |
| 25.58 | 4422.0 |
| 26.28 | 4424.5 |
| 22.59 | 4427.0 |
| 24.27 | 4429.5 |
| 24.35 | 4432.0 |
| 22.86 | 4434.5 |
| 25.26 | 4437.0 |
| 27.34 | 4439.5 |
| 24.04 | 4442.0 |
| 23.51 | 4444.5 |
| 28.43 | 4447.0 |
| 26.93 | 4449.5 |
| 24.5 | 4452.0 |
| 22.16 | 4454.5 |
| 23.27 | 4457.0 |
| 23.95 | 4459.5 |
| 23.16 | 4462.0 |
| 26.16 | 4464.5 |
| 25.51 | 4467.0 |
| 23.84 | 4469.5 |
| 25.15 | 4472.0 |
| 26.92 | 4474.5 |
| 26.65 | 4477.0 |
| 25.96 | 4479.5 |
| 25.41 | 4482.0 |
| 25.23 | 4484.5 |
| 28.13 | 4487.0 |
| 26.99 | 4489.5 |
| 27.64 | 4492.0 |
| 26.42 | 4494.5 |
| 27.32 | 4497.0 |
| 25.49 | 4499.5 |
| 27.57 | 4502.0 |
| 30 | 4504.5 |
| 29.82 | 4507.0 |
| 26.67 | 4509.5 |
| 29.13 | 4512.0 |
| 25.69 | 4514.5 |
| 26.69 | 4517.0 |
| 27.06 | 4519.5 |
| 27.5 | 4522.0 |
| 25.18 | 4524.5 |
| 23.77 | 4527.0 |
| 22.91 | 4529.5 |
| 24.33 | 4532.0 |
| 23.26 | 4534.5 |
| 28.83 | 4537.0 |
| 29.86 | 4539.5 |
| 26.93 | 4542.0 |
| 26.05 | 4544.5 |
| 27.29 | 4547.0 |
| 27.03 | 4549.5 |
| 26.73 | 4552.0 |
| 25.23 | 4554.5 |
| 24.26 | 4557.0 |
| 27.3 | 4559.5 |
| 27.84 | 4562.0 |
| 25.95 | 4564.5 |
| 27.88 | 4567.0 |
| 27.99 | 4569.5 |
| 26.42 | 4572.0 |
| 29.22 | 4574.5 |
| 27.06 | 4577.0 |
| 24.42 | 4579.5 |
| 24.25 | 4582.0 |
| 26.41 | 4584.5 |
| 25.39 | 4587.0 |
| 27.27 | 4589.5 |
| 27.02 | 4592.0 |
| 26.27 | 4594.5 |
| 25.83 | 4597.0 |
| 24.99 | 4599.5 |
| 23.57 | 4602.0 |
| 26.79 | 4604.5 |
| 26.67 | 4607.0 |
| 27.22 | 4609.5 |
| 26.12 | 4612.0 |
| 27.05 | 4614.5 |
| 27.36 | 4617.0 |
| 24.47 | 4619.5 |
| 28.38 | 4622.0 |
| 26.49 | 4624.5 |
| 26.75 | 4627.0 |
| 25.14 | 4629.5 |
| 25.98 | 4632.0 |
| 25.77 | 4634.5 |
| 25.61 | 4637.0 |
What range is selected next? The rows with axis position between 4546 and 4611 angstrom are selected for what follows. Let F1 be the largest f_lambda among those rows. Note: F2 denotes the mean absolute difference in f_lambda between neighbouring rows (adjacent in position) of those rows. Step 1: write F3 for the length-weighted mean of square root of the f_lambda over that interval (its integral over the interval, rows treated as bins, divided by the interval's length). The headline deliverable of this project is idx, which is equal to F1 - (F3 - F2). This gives 25.4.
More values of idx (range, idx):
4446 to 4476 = 25.0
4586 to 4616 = 23.2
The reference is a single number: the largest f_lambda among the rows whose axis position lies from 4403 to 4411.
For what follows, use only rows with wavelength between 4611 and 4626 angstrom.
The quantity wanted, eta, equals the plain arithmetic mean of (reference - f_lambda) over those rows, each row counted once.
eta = -0.2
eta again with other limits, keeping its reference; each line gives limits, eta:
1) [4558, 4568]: -0.8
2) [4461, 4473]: 1.7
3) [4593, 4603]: 1.3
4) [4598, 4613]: 0.5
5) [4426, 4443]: 2.1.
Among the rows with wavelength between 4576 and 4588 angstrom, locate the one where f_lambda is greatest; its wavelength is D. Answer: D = 4577.0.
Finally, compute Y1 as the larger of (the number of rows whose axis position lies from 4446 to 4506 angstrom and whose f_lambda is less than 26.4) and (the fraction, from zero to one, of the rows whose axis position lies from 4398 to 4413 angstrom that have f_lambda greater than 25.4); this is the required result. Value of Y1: 13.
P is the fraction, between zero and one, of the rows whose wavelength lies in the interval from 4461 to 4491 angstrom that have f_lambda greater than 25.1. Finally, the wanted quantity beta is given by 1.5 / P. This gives 1.8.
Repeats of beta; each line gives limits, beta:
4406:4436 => 4.5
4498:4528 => 1.6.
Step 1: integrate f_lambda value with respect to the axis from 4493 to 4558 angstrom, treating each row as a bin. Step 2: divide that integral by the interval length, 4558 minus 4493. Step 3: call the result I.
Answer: 26.6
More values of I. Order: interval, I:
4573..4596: 26.4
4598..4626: 26.3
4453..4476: 24.5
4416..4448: 24.6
